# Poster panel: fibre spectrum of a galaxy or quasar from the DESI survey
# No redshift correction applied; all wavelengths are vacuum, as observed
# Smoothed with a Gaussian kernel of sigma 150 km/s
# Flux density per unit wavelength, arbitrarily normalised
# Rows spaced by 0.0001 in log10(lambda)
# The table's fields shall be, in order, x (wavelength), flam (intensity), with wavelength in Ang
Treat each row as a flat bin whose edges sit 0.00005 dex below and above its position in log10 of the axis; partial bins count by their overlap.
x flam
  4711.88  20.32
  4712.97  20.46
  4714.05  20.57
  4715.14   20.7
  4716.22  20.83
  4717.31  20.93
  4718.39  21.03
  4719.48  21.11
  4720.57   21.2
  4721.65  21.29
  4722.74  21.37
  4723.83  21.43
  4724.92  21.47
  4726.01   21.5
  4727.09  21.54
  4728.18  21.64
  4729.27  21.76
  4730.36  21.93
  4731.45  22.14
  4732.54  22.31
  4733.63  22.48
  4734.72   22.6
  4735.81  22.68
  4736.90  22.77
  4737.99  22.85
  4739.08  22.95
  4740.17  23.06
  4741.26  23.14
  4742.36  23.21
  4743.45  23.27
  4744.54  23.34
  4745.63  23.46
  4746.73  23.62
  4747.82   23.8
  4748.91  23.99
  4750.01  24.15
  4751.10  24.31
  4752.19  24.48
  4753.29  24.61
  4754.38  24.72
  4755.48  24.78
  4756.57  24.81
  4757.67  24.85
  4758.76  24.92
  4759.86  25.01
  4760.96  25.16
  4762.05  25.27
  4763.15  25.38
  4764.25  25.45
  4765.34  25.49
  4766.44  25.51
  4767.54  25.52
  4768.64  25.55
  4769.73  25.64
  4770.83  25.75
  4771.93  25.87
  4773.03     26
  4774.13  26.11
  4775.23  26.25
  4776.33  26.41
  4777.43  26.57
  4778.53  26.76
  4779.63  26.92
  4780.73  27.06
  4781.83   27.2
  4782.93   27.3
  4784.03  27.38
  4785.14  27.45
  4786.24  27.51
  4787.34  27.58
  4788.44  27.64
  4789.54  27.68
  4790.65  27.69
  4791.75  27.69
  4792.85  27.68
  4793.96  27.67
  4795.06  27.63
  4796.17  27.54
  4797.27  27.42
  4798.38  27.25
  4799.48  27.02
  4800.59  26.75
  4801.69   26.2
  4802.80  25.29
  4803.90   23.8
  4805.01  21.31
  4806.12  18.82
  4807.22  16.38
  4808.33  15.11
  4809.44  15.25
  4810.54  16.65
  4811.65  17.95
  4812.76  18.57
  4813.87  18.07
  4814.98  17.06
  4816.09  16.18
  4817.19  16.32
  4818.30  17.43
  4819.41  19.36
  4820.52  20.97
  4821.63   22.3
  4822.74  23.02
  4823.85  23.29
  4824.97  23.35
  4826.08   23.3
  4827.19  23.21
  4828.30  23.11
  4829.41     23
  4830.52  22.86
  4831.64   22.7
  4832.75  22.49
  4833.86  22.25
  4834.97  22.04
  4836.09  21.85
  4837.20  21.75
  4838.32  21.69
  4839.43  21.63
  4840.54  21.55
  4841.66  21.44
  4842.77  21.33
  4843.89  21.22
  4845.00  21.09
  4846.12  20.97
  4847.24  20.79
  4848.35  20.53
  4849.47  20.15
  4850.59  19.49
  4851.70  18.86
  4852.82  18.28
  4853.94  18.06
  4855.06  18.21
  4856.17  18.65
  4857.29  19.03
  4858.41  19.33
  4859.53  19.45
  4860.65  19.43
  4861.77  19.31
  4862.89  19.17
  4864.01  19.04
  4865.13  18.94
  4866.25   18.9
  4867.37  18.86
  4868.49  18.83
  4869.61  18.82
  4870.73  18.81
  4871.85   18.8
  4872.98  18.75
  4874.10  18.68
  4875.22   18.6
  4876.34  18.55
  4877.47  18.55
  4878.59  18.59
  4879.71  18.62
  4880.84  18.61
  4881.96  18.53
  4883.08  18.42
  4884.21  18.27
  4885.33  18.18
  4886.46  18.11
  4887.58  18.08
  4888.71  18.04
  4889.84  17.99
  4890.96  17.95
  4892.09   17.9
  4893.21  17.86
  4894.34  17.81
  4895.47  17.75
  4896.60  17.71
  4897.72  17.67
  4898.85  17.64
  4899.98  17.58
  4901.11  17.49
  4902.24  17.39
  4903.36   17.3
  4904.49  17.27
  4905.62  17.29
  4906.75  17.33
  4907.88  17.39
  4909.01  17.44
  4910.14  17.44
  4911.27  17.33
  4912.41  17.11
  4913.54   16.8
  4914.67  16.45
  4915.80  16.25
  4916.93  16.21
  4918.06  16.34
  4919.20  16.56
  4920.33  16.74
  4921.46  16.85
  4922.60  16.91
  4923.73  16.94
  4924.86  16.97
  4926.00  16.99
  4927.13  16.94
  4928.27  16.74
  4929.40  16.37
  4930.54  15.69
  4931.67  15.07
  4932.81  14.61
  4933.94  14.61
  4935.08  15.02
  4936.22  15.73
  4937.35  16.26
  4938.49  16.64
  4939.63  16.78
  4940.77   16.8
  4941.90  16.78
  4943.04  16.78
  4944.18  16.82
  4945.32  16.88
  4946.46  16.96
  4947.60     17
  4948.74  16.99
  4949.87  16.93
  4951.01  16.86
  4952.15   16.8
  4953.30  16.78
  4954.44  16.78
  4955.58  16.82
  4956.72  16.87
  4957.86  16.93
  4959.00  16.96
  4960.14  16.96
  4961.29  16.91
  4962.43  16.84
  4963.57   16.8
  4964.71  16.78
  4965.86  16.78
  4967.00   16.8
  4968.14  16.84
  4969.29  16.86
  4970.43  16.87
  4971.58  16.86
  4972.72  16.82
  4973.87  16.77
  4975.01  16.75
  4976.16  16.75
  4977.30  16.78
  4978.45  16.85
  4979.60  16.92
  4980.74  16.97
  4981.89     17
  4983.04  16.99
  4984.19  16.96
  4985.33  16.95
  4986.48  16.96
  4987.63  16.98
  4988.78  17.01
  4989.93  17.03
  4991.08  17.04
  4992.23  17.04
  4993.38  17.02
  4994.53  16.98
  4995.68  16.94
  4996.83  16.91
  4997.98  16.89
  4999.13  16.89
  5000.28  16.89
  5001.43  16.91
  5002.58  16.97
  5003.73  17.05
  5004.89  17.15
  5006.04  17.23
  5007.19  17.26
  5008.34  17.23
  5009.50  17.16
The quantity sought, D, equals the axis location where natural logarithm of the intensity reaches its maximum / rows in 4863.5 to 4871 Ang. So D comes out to 4864.01 Ang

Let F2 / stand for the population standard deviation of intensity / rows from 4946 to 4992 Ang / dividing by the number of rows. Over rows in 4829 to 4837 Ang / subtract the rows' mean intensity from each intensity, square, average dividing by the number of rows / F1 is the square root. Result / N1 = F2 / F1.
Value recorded 0.2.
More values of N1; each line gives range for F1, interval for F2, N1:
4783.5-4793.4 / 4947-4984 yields 0.7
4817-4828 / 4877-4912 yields 0.2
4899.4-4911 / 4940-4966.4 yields 0.8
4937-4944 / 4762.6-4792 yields 4.4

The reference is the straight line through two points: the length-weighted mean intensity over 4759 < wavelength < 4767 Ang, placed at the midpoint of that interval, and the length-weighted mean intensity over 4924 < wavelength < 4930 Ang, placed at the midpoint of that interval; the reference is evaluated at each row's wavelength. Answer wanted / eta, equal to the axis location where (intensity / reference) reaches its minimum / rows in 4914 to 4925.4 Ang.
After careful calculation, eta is 4915.80 Ang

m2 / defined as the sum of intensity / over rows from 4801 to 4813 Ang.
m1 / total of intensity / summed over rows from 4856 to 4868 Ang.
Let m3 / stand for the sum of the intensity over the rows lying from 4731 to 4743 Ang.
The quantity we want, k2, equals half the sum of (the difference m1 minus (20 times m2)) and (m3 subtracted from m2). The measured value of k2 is -2066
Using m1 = 210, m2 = 215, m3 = 250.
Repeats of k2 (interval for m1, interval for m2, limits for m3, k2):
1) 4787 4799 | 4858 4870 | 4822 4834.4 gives -1970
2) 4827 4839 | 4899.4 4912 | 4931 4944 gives -1781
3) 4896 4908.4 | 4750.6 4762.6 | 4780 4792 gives -2648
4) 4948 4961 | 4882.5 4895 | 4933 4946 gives -1884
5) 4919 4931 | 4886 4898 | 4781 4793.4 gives -1930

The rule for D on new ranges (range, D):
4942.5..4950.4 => 4947.60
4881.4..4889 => 4881.96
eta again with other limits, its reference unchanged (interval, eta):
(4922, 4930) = 4929.40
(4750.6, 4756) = 4751.10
